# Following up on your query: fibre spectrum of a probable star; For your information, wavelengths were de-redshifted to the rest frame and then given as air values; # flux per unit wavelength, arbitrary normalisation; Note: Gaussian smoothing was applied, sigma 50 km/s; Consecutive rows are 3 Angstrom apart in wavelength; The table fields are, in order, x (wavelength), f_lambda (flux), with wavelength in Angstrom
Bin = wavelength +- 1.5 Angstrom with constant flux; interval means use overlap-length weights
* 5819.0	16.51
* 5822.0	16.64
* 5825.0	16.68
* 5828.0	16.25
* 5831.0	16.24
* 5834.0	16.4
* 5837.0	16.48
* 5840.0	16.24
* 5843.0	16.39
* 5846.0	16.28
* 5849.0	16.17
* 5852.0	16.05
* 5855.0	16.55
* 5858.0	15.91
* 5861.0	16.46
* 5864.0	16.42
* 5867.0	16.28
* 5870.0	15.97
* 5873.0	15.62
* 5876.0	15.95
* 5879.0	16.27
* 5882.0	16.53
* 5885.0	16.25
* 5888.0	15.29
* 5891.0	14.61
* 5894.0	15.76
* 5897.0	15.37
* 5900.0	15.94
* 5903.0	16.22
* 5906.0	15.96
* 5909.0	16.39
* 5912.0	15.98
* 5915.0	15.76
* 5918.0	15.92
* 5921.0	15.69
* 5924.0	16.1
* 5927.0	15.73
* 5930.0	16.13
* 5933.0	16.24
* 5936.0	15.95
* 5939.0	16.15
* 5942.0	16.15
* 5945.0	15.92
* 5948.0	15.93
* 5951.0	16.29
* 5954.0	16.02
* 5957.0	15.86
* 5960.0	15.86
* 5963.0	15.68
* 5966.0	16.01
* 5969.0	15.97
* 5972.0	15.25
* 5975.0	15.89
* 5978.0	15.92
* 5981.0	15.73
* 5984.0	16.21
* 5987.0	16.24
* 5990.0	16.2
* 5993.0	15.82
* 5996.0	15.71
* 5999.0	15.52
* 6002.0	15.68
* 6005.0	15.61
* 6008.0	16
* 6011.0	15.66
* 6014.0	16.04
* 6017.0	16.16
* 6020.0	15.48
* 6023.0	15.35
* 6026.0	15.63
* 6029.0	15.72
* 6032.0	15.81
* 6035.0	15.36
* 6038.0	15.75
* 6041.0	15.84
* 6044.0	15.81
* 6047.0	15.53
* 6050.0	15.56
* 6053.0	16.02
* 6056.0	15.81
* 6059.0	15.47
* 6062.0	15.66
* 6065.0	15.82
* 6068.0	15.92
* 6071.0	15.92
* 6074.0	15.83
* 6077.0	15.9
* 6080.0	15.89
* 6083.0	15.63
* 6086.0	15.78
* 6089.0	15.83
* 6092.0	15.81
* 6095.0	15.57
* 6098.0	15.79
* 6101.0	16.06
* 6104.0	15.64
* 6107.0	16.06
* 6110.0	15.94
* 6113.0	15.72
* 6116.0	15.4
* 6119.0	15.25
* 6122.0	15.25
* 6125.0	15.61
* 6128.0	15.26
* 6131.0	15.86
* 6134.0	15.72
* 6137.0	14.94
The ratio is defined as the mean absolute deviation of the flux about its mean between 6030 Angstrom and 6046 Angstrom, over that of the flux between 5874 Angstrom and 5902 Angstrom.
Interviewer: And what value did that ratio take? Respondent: 0.31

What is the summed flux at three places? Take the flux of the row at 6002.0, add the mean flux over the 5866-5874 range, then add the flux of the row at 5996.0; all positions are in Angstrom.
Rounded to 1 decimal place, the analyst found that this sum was 47.3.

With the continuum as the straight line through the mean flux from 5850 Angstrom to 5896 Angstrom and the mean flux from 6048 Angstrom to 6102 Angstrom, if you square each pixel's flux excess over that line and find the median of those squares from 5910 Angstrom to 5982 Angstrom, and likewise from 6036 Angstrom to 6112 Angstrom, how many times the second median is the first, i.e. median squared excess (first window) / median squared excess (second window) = 1.3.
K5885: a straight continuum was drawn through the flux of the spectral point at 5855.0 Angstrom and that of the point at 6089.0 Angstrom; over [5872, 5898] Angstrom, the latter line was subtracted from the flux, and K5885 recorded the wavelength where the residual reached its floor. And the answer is 5891.0 Angstrom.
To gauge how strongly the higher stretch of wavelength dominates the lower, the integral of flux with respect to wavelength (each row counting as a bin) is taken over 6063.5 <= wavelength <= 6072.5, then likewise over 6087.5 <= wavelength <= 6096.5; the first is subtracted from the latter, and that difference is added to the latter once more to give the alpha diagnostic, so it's 140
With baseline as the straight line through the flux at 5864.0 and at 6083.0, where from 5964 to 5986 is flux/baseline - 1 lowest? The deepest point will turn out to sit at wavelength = 5972.0 Angstrom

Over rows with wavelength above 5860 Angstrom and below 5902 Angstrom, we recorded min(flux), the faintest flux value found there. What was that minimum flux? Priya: 14.61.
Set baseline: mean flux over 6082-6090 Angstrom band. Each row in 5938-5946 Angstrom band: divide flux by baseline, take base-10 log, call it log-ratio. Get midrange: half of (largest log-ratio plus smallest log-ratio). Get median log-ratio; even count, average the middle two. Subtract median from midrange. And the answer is -0.003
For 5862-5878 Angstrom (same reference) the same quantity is 0.001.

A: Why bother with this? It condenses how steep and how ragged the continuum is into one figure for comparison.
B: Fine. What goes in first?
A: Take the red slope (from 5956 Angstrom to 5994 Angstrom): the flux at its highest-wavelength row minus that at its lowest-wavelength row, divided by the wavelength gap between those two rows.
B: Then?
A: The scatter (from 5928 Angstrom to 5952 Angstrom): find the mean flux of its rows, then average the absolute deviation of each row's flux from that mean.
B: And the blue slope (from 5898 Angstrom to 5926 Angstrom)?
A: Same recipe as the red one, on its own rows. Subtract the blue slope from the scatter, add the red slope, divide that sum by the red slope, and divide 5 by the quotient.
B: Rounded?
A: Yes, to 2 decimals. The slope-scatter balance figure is -0.05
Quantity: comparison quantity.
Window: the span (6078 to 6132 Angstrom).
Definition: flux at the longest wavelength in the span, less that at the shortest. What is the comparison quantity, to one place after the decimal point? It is 0.0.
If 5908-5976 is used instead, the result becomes -0.5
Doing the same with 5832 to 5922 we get -0.7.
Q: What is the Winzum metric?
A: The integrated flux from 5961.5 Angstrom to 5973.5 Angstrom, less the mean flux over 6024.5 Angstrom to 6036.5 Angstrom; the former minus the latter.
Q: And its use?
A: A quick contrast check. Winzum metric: 173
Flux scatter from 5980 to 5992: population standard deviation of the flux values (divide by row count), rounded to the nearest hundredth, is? 0.21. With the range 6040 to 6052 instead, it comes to 0.14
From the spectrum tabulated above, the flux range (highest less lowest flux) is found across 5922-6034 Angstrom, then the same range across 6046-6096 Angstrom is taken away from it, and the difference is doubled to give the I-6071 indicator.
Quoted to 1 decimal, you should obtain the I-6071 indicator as 1.0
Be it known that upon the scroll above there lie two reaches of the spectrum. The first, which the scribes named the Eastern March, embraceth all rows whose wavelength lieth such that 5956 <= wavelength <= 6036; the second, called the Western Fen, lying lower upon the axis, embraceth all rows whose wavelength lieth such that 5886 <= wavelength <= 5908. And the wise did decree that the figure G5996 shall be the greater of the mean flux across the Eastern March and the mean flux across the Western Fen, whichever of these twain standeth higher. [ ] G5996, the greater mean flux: 15.79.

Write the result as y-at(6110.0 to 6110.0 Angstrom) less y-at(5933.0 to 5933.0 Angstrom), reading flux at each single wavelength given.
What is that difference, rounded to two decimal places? -0.30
